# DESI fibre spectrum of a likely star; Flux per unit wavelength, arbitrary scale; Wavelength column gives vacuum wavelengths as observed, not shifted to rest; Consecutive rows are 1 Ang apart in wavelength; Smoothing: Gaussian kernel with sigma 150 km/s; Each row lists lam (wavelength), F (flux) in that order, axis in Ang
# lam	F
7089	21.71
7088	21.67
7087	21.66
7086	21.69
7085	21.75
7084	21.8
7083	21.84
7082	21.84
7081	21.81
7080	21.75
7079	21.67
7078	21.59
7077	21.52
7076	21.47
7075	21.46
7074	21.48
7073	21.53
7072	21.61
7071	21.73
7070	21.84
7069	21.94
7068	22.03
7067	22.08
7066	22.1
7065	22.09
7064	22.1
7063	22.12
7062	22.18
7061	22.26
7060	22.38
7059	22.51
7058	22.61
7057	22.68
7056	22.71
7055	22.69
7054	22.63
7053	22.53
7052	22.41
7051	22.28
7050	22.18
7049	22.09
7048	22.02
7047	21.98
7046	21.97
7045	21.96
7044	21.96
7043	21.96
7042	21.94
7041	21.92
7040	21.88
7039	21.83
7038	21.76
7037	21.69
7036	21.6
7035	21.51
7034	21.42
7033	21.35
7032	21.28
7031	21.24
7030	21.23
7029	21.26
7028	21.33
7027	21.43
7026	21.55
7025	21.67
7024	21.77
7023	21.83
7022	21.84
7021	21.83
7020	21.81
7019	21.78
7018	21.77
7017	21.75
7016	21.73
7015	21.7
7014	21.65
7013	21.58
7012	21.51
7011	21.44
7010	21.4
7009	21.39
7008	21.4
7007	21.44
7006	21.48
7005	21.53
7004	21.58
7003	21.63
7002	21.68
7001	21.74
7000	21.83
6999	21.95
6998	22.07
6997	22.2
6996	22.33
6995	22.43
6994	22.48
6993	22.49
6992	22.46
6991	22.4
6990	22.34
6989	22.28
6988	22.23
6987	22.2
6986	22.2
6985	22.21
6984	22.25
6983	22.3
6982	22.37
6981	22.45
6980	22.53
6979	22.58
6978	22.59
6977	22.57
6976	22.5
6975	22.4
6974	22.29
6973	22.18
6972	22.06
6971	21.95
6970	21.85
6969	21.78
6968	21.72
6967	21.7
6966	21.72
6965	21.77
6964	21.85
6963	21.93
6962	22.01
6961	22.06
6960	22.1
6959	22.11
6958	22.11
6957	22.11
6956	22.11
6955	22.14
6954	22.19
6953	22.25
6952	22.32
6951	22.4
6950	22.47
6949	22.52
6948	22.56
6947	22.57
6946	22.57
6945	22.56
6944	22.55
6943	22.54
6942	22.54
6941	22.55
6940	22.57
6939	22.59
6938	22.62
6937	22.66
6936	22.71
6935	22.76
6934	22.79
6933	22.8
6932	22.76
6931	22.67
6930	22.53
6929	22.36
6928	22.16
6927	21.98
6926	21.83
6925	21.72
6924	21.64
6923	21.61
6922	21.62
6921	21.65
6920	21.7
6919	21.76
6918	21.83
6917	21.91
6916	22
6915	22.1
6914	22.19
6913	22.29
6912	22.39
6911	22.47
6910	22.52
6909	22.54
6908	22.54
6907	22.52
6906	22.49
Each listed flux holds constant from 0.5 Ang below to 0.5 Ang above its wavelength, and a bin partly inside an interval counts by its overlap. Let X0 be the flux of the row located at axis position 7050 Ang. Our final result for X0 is 22.18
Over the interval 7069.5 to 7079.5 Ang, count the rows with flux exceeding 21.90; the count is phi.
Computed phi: 0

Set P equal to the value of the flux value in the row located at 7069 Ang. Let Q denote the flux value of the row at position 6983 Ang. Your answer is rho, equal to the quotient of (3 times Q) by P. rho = 3.05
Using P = 21.94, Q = 22.3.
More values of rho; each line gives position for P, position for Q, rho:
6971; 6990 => 3.05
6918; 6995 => 3.08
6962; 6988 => 3.03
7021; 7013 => 2.97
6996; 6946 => 3.03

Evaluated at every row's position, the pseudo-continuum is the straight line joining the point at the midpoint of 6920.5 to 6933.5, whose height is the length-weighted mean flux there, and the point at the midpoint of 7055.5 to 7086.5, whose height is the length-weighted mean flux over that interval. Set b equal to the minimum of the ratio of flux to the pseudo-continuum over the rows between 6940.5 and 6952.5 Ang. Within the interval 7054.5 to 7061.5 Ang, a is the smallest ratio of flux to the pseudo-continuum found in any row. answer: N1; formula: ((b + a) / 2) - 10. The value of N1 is -8.99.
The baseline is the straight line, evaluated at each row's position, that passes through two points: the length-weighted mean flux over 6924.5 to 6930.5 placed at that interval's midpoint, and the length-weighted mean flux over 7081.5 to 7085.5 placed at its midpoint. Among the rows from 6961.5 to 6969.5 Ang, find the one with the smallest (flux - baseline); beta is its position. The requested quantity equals 6967 Ang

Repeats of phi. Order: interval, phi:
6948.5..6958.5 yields 10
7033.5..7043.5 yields 3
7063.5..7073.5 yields 6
